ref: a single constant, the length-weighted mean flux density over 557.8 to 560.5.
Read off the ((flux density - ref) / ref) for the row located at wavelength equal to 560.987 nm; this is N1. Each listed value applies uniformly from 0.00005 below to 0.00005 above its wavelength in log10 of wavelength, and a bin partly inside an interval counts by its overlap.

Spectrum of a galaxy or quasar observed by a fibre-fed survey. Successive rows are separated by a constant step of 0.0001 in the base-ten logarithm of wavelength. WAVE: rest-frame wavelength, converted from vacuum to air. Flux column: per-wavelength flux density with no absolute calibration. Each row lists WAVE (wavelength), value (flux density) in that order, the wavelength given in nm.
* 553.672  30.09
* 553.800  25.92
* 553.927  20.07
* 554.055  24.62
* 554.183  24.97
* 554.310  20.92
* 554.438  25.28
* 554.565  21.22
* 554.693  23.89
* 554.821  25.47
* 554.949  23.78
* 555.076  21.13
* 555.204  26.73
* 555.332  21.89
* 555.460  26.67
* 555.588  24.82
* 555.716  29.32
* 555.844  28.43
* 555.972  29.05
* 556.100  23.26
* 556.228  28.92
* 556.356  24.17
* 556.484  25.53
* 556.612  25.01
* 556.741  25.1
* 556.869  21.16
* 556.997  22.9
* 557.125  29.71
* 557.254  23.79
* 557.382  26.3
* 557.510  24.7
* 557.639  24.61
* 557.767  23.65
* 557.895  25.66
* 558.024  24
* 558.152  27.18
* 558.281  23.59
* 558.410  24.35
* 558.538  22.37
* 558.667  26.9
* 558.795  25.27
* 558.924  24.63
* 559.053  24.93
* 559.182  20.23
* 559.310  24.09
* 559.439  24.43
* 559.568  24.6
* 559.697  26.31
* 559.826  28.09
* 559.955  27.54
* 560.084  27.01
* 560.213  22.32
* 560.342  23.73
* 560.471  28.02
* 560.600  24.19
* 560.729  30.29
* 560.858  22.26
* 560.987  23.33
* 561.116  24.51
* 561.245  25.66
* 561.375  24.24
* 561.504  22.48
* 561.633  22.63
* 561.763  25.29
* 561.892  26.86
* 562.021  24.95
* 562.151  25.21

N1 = -0.07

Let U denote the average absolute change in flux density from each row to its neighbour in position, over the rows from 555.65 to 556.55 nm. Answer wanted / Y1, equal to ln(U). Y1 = 1.2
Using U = 3.2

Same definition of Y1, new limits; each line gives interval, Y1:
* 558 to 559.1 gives 0.7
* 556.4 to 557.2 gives 1.0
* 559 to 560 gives 0.6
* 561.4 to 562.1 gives 0.5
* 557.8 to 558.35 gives 1.0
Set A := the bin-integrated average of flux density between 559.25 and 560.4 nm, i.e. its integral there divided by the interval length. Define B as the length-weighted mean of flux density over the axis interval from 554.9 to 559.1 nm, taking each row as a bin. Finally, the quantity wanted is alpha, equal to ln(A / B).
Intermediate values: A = 25.3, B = 25.1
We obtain 0.01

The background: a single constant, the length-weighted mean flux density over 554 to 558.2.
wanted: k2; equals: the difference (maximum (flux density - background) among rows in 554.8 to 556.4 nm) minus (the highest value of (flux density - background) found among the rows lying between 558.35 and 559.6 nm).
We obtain 2.4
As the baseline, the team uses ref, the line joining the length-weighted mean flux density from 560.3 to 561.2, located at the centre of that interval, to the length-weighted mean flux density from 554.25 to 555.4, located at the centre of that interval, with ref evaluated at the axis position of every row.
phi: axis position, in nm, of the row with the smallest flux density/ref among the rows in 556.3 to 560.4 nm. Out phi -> 559.182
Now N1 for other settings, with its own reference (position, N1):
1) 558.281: -0.05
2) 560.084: 0.08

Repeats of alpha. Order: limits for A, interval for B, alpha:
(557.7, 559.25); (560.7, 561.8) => 0.00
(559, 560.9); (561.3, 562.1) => 0.03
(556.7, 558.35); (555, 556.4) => -0.04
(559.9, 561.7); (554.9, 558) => -0.02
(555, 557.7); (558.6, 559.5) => 0.04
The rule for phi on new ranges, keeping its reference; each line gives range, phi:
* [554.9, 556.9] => 556.869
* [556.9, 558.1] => 556.997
